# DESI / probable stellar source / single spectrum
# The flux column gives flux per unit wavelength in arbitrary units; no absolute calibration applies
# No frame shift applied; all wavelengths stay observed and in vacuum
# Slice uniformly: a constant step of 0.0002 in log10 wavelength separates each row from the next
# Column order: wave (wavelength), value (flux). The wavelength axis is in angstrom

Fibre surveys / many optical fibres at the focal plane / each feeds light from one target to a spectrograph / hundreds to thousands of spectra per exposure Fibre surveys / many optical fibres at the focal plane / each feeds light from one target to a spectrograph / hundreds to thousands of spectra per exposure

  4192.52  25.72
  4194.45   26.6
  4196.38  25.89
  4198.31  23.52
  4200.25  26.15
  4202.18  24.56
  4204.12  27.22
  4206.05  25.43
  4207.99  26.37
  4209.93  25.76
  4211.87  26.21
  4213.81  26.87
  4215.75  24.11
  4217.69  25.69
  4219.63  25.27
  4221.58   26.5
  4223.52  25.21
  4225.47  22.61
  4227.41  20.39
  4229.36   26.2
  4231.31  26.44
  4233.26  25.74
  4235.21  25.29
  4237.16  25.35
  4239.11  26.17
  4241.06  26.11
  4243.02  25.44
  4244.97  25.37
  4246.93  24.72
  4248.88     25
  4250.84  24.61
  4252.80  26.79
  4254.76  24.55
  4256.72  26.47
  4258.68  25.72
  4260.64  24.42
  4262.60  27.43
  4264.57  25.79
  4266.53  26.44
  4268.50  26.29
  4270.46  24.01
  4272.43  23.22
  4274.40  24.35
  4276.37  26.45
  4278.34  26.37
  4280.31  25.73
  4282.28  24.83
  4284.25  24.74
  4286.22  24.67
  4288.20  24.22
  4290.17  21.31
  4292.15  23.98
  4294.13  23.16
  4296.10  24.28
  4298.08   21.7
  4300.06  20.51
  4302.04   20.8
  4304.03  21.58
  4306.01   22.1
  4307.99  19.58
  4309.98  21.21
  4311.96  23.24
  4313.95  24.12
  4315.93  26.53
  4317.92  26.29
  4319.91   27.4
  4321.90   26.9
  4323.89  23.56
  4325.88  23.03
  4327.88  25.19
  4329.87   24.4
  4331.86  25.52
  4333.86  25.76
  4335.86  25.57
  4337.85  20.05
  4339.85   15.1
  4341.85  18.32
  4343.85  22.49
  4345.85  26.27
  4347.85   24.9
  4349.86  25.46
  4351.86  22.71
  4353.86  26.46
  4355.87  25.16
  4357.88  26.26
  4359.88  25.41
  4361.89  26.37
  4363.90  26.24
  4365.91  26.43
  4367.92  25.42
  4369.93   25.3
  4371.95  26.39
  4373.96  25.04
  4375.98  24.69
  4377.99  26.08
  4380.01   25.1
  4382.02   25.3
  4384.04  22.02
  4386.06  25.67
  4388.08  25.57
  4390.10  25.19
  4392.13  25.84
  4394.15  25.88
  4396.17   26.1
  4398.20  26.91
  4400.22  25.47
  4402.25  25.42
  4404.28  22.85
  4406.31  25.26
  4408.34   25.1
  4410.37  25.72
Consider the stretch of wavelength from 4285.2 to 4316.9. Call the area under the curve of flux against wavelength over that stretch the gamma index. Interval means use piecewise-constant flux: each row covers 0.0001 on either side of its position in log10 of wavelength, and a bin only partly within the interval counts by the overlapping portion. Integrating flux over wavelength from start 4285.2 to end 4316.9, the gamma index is 719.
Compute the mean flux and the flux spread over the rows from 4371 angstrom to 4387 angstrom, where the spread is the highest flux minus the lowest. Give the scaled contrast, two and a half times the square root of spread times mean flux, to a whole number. 26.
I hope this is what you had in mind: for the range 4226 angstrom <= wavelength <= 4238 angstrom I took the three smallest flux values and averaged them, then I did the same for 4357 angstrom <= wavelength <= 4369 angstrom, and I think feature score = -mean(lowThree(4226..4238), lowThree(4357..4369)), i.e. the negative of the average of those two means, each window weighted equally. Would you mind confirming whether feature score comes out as -24.7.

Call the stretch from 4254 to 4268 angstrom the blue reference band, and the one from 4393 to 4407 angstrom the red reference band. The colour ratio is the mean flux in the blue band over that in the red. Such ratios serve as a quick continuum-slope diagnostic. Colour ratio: 1.02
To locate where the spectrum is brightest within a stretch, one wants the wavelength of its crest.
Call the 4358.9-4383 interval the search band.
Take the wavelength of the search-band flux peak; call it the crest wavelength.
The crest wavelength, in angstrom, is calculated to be 4365.91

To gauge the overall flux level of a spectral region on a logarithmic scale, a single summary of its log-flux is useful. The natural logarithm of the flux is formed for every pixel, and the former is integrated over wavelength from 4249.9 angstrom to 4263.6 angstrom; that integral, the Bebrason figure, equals 44.5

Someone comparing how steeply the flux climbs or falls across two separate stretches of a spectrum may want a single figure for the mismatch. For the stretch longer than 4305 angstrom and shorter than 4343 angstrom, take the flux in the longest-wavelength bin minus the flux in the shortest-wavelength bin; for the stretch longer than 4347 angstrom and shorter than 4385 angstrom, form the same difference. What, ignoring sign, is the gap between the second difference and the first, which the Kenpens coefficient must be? 0.9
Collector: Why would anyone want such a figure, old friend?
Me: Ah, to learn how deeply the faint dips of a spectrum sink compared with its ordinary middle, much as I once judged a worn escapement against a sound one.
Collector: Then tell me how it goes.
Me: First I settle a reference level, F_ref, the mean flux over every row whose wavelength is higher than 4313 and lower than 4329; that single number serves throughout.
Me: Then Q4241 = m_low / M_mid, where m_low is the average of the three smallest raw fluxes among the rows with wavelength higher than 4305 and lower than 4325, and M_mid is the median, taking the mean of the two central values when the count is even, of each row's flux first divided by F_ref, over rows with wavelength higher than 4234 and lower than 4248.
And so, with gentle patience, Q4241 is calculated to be 21.0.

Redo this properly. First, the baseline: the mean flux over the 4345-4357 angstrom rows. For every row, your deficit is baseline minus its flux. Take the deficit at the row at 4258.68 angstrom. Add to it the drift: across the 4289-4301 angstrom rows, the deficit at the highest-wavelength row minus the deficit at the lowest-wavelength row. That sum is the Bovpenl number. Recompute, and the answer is 0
